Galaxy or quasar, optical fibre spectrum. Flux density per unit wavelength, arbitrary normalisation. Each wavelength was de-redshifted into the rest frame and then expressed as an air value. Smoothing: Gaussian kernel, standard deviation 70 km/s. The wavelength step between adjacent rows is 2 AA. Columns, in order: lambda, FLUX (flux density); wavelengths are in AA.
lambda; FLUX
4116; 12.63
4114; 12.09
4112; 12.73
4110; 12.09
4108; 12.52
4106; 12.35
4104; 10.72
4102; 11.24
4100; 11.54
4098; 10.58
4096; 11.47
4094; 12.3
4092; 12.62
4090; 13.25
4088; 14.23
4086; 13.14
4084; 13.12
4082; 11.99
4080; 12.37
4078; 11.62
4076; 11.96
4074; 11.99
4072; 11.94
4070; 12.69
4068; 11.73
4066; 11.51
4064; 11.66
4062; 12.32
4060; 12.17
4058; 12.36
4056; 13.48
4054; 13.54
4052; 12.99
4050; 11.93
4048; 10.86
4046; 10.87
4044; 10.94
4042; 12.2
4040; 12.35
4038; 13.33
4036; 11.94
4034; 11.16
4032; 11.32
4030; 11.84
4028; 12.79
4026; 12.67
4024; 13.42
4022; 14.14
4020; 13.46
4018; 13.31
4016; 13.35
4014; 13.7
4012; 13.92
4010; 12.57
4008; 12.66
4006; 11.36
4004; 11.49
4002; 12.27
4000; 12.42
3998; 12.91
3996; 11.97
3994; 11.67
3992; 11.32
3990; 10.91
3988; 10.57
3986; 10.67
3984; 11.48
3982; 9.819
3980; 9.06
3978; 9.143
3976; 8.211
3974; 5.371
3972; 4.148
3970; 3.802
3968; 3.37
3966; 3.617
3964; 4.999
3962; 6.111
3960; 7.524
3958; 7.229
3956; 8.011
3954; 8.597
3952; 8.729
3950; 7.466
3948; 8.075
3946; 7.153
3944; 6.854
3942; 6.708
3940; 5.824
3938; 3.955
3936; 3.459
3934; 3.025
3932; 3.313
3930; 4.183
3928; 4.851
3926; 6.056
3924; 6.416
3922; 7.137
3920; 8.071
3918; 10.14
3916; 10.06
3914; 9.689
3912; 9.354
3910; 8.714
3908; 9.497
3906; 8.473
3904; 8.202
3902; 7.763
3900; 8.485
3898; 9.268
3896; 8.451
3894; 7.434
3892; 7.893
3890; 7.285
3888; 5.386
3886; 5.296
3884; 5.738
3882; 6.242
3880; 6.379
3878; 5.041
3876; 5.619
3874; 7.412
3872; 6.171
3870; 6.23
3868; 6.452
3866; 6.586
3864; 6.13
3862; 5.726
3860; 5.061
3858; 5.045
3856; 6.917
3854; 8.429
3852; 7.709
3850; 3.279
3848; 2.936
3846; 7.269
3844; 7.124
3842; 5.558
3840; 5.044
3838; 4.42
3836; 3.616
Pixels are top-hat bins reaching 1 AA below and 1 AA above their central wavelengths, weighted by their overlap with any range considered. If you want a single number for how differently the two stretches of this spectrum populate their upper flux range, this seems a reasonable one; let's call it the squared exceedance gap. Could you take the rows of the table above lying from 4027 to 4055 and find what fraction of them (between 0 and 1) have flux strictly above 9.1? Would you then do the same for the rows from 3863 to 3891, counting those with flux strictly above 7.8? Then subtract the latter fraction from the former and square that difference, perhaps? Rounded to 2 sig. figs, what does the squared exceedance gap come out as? 1.0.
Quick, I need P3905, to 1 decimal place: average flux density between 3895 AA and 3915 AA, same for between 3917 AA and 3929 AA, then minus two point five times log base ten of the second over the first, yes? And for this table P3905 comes 0.2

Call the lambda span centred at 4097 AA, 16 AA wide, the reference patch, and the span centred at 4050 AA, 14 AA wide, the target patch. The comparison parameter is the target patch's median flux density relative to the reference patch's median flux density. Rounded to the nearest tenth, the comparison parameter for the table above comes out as 1.0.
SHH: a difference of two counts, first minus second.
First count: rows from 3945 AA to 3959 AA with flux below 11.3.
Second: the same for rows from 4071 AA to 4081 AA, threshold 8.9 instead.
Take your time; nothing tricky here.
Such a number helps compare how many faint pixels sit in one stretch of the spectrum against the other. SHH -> 7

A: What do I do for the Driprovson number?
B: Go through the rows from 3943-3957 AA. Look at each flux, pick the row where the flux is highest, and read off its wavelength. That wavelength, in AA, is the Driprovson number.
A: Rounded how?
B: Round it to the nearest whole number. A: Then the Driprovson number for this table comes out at 3952 AA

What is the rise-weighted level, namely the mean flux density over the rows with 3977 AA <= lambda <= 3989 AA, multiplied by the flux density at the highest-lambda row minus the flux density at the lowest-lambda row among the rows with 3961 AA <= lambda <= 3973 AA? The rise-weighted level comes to -20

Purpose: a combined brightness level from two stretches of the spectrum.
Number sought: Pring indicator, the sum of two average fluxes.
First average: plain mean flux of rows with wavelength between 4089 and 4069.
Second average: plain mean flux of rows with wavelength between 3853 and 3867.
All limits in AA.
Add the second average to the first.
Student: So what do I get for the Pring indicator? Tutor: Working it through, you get 19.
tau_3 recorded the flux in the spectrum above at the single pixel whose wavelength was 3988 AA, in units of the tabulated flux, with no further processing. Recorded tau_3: 10.57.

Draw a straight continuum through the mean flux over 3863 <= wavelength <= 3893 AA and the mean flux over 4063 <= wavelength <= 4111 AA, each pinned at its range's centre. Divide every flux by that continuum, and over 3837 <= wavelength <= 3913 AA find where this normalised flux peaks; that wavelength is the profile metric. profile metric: 3854 AA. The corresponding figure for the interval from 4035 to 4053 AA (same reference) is 4038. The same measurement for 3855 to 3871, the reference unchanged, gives 3856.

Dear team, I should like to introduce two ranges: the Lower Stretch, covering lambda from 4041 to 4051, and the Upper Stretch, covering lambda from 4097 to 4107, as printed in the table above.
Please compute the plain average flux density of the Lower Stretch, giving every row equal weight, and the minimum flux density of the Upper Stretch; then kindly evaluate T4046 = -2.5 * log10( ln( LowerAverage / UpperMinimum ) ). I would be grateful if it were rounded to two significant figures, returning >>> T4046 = 2.9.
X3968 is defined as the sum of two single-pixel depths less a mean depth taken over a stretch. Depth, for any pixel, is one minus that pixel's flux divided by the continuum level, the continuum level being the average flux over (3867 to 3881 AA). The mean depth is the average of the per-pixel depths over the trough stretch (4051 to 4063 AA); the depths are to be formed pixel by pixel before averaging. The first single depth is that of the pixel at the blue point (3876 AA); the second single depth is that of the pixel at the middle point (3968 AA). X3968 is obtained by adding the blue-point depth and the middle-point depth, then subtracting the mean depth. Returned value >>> 1.6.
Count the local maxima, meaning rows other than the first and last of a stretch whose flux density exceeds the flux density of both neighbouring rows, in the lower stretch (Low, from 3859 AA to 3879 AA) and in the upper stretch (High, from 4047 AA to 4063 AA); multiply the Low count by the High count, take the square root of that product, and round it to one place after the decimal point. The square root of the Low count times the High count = 1.4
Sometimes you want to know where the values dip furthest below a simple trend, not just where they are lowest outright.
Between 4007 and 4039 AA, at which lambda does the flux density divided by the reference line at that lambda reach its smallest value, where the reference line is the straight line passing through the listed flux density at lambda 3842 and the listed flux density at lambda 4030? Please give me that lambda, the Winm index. 4034 AA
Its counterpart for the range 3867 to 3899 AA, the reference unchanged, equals 3878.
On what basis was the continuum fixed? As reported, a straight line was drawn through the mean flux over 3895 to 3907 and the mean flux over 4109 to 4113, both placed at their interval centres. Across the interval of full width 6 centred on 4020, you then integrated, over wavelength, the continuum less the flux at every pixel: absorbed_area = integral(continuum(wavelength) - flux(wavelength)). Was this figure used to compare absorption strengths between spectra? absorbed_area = -18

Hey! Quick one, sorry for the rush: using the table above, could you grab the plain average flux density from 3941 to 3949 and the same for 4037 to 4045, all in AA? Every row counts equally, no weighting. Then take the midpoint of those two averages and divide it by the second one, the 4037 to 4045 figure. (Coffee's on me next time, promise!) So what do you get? 0.79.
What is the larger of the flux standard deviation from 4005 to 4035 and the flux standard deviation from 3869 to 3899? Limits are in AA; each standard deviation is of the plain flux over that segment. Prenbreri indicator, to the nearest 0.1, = 1.2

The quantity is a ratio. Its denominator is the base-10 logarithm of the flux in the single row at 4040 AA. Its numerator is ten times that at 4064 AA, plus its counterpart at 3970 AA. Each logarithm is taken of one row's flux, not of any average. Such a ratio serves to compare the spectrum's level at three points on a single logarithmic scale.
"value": 10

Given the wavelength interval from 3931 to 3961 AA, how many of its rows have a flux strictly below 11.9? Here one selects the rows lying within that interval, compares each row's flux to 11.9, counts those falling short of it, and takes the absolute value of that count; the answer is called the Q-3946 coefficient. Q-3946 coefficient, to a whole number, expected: 15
